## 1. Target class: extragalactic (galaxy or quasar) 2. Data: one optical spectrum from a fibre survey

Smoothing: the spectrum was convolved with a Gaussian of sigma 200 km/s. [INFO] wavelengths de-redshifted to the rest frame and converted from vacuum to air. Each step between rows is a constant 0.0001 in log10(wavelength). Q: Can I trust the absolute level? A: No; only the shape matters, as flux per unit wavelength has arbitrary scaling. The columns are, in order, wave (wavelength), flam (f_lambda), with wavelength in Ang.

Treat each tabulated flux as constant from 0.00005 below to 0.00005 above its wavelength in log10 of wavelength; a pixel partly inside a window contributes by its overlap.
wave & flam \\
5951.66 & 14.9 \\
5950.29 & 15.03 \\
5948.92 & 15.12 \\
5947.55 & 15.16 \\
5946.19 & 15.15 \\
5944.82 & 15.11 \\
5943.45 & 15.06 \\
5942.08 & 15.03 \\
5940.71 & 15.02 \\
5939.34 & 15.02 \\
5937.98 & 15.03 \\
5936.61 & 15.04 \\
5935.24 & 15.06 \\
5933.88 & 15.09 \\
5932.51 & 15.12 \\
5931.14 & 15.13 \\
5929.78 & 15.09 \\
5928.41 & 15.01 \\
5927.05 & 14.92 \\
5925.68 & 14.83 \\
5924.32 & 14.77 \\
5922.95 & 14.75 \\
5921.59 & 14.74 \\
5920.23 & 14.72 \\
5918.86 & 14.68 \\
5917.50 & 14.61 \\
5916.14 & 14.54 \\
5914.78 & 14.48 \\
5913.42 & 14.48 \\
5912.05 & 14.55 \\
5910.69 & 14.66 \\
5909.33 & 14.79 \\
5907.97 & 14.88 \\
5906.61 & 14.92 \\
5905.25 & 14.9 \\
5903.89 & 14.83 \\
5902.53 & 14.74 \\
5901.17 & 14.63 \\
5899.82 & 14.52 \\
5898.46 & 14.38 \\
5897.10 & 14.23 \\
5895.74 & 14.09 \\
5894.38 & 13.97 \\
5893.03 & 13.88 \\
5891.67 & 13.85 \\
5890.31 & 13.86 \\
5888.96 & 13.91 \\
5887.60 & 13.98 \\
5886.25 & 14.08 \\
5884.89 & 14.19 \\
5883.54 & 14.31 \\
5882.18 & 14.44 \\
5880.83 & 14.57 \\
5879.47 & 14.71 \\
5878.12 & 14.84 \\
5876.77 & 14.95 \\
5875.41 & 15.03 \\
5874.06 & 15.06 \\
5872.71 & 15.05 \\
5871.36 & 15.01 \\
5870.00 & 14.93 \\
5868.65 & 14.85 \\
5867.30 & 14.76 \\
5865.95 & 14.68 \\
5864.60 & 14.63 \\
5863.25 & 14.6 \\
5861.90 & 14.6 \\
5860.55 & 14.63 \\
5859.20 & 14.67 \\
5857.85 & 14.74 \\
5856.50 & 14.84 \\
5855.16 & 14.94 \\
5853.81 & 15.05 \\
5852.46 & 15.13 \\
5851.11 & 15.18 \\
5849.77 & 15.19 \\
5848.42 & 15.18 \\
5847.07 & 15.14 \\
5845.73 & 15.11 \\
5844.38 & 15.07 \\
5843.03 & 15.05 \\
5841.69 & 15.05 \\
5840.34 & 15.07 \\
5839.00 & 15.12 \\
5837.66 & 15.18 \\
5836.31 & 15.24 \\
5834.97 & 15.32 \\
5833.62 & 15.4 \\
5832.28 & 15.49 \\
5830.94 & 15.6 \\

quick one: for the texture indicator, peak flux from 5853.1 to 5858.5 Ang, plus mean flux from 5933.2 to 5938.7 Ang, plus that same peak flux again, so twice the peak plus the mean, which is 45.2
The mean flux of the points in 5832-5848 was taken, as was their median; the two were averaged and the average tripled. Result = 45.5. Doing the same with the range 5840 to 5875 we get 44.9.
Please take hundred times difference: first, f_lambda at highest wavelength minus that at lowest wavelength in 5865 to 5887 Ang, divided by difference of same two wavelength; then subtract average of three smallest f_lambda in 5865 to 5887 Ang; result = -1422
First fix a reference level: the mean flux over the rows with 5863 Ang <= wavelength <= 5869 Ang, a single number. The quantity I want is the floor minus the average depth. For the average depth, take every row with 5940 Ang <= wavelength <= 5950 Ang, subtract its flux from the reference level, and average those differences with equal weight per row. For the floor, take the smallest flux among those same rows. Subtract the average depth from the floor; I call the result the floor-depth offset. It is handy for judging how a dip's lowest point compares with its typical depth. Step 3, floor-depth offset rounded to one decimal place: 15.4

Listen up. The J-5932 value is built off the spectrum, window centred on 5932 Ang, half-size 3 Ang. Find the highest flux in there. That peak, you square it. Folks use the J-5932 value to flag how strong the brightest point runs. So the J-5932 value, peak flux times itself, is 229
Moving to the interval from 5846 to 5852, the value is 231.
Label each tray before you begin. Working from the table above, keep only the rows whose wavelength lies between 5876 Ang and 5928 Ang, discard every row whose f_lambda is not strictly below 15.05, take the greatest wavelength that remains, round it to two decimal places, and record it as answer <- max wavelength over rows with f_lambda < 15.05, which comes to 5927.05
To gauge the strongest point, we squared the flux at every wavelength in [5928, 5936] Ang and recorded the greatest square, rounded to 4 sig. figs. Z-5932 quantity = 228.9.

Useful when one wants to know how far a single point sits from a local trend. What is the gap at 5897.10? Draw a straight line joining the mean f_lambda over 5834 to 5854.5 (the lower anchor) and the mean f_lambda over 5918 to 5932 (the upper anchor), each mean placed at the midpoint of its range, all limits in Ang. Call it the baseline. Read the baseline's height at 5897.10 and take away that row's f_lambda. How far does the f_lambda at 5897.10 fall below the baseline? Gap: 0.73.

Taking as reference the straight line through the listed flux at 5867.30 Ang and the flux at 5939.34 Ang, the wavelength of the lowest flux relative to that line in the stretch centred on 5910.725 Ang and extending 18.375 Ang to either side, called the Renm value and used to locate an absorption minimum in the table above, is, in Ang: 5893.03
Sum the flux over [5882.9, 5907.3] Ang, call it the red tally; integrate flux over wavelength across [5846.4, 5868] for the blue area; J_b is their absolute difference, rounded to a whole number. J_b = 64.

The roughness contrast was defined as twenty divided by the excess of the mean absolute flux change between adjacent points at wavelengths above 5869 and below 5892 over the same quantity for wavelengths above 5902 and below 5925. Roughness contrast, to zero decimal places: 744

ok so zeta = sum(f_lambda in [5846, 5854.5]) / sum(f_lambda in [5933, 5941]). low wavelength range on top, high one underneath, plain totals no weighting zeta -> 1.007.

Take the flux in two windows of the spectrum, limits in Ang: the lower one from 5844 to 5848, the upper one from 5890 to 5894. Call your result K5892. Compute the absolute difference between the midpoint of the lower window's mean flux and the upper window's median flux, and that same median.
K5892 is 0.6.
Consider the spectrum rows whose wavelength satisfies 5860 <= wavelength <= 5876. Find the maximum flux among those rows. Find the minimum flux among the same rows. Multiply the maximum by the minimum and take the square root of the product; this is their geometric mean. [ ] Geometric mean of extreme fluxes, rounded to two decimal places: 14.83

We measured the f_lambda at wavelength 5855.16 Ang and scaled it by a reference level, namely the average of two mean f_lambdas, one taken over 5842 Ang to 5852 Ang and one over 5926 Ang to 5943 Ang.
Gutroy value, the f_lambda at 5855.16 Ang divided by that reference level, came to 0.990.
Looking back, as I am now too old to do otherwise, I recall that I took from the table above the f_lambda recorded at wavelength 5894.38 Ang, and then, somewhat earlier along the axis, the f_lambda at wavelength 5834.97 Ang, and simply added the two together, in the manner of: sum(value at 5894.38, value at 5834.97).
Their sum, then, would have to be 29.3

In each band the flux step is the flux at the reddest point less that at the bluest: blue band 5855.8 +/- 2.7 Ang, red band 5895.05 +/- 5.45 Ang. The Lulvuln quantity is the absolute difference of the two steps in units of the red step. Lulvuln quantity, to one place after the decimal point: 1.5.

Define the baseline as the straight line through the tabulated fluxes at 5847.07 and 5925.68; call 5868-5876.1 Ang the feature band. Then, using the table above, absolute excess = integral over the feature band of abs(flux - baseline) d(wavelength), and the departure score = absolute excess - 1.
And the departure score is 0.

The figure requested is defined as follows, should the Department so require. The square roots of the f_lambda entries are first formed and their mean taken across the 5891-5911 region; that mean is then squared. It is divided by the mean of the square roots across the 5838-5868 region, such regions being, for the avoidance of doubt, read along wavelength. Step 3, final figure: 3.75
